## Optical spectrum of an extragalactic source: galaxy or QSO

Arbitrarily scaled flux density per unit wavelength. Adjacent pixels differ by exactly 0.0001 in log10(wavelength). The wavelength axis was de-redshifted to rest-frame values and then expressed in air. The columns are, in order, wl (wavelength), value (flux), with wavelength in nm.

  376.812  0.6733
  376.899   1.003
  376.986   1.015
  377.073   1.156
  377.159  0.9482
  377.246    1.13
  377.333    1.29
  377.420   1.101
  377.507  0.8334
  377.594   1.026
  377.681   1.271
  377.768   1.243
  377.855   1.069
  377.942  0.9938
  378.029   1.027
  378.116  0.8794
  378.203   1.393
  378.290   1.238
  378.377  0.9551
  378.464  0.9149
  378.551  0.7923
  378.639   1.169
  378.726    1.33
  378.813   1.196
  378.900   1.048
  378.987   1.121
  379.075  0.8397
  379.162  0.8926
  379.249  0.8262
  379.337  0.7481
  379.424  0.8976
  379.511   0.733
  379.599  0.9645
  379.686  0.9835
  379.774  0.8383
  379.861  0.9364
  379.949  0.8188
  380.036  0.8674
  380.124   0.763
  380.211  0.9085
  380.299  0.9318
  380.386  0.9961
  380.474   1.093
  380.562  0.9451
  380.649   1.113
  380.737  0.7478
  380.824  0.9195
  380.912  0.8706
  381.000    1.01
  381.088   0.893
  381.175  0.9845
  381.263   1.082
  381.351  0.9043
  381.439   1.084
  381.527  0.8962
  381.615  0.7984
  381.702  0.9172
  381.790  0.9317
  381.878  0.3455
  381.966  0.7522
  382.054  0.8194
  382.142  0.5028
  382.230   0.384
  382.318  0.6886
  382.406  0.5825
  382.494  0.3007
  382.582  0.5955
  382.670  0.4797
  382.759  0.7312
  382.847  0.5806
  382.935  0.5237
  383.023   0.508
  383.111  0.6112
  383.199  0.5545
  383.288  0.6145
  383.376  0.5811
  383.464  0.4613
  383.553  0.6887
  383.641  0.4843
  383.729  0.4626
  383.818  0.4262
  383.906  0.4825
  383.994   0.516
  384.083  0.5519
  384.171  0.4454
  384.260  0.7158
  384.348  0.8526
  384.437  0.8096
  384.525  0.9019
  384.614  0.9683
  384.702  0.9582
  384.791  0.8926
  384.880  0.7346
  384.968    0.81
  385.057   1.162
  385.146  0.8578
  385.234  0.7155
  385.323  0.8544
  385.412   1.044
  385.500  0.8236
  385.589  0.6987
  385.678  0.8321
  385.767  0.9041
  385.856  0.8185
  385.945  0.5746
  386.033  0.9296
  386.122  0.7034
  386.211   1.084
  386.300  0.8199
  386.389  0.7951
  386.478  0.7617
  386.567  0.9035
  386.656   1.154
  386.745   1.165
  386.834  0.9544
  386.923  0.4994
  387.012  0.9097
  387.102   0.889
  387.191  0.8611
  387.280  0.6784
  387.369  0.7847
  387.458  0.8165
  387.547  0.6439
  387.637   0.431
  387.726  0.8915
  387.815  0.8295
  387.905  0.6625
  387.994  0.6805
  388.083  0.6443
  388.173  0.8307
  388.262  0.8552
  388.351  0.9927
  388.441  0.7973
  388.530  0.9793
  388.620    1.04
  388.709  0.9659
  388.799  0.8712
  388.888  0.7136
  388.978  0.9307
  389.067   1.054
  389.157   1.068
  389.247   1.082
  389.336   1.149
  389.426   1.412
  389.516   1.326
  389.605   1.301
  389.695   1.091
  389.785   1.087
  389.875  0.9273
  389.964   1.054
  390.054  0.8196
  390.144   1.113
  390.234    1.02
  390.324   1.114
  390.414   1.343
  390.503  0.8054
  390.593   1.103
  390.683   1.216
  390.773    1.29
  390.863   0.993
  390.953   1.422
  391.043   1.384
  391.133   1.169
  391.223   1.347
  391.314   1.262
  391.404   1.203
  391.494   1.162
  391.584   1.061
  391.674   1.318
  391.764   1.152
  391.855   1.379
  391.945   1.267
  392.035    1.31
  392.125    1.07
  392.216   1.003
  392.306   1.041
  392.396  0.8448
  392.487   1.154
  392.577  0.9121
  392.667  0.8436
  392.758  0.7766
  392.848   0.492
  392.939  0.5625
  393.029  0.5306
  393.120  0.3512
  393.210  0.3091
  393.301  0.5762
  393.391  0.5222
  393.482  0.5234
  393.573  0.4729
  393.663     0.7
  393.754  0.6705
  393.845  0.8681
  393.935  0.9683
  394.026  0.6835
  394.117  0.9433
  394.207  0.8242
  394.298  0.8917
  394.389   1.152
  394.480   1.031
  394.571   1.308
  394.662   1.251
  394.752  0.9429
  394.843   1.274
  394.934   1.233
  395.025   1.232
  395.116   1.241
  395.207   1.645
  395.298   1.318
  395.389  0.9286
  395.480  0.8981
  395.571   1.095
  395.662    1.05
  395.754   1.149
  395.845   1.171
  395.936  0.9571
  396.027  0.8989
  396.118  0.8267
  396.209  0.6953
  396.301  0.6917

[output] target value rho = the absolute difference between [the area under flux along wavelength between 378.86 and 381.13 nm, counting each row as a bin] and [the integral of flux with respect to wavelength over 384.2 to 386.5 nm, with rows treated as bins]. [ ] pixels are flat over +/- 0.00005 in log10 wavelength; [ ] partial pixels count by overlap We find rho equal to 0.13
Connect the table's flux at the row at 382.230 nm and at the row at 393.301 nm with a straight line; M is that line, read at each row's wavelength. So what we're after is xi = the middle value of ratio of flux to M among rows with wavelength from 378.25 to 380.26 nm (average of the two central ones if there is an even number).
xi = 2.7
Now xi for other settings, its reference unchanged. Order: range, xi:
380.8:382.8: 2.2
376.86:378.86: 3.5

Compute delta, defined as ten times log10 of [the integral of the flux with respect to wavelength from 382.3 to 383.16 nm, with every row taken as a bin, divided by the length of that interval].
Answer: -2.5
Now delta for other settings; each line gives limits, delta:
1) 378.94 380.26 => -0.6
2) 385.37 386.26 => -0.8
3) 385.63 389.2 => -0.7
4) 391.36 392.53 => 0.6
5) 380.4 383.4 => -1.3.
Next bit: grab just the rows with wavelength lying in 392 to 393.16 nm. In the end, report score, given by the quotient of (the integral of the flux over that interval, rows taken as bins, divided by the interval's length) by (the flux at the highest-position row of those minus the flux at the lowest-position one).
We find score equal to -1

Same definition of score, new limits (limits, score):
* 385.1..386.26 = 4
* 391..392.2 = -4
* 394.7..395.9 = 5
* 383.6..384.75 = 1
